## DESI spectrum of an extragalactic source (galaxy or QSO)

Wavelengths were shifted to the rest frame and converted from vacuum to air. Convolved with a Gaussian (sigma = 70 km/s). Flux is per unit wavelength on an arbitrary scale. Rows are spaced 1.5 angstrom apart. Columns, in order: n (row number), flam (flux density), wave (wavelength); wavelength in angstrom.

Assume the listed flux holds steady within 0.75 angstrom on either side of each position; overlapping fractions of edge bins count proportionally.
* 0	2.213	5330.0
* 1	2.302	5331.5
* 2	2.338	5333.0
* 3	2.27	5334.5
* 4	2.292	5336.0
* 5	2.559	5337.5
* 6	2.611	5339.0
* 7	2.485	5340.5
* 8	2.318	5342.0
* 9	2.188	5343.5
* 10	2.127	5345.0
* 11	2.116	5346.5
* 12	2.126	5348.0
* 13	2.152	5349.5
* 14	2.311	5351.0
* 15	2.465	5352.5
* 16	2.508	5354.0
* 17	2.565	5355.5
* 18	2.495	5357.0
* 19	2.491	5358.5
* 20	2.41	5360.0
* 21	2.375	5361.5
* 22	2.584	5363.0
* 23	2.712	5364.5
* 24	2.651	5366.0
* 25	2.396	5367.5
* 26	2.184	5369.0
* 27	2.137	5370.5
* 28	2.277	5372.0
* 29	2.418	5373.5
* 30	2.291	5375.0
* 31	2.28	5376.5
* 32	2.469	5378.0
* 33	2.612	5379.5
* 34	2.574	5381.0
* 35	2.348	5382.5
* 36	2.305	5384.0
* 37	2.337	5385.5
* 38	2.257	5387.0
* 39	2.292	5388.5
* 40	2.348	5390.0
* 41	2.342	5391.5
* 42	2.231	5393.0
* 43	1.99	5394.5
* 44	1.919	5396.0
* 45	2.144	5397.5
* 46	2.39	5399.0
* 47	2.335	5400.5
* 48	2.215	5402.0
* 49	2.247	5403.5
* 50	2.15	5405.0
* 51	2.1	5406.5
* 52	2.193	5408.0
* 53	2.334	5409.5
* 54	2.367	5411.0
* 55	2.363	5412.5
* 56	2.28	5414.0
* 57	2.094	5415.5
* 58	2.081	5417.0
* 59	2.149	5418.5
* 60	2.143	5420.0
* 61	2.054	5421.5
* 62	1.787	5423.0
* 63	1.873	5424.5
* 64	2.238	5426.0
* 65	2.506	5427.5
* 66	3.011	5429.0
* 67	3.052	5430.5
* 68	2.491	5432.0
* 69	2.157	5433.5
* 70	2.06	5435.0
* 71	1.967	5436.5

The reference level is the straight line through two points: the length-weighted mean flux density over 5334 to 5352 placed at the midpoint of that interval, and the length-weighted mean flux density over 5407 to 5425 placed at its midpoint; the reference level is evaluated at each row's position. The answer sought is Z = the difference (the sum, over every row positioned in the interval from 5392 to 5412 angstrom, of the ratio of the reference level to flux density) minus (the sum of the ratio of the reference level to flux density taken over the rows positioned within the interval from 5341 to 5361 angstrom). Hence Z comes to 0.1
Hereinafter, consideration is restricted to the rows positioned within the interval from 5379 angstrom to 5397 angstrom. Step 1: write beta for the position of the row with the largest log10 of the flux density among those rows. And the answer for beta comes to 5379.5 angstrom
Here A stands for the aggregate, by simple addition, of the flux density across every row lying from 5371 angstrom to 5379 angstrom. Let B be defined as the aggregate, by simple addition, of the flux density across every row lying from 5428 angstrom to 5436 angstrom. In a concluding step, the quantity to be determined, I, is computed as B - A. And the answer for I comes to 1.0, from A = 11.7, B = 12.77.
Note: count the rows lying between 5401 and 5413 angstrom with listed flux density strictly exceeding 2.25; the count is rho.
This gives 3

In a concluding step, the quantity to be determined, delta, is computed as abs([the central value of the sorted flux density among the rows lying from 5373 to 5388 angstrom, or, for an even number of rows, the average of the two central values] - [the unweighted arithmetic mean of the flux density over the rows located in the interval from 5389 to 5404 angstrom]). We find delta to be 0.13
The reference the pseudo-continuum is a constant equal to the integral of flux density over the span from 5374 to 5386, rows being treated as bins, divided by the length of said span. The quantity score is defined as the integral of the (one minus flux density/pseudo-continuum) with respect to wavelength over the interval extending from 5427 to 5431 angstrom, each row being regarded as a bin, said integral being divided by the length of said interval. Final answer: -0.19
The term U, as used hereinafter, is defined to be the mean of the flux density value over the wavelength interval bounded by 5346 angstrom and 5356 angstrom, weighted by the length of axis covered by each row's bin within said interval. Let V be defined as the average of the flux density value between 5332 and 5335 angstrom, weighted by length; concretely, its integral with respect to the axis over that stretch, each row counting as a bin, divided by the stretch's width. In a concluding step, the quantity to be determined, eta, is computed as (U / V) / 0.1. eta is 10.1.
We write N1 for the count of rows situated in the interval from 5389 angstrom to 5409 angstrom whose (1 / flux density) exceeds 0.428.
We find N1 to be 10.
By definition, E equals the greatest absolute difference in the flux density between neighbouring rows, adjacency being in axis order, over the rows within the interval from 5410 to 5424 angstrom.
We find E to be 0.27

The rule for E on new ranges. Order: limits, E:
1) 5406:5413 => 0.14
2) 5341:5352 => 0.16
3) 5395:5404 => 0.25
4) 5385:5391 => 0.08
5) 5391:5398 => 0.24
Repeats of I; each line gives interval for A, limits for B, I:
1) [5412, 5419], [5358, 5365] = 1.6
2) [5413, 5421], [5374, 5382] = 1.5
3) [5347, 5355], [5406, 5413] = -0.2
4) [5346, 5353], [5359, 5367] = 1.6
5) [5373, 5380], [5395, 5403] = -1.1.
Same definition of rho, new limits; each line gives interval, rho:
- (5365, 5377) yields 6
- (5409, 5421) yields 4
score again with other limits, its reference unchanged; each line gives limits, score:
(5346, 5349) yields 0.12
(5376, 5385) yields -0.01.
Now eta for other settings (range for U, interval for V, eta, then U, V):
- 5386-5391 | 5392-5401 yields 10.6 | 2.30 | 2.17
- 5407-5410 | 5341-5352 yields 10.2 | 2.24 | 2.20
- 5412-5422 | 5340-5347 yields 9.6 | 2.16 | 2.24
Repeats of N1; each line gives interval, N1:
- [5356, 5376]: 4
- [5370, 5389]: 7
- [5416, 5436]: 9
